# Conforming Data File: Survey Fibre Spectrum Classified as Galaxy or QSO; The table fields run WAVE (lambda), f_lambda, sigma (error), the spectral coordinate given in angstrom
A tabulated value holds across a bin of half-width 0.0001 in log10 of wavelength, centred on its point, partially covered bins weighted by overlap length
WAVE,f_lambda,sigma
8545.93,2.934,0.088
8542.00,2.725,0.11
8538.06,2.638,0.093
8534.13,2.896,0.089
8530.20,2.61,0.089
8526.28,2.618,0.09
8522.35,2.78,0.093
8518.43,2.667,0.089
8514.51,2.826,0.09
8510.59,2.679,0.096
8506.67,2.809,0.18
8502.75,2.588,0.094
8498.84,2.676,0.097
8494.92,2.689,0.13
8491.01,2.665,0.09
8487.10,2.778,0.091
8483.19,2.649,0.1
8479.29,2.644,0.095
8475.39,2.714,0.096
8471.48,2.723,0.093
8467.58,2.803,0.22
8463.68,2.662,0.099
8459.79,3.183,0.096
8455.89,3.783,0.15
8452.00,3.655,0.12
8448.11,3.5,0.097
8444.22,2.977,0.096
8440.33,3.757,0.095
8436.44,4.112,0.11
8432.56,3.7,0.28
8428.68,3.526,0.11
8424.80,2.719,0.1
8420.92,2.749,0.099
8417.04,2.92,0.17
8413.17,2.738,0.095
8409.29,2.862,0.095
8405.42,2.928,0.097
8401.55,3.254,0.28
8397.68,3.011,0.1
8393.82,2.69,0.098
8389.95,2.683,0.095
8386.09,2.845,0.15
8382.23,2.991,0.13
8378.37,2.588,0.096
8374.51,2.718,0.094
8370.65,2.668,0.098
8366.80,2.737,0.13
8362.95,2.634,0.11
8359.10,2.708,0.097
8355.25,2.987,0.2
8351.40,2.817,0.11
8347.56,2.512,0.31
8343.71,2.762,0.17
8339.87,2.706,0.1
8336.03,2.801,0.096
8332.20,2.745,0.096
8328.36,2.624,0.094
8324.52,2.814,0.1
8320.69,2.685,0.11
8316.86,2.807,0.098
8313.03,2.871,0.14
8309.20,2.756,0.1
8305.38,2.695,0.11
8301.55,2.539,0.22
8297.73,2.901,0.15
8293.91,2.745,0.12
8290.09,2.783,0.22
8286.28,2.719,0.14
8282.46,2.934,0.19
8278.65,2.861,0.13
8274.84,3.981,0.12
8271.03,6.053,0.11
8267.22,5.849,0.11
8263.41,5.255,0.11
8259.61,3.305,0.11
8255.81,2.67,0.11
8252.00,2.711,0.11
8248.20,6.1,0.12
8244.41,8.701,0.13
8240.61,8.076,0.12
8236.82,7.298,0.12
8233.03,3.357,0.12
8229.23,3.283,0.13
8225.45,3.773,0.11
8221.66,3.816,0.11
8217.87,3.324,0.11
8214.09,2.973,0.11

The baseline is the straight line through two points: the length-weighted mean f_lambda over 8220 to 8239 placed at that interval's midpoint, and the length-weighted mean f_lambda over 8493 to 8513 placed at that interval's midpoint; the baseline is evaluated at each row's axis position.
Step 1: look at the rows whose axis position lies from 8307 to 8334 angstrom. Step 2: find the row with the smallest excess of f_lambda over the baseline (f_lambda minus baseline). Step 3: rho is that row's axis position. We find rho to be 8328.36 angstrom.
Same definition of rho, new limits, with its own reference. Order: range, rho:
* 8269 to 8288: 8286.28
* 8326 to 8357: 8328.36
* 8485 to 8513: 8502.75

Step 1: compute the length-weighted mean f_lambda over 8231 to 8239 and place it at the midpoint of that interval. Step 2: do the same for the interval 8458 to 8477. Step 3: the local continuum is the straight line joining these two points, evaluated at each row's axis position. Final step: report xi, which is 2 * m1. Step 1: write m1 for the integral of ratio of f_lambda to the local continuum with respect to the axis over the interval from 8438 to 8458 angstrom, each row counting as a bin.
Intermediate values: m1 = 23.4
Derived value 47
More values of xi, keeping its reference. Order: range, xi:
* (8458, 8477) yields 38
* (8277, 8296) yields 22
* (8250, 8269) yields 29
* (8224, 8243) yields 37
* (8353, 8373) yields 28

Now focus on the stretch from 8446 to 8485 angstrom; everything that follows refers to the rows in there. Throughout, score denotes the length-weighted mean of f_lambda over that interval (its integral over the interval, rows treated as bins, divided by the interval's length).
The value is 3.03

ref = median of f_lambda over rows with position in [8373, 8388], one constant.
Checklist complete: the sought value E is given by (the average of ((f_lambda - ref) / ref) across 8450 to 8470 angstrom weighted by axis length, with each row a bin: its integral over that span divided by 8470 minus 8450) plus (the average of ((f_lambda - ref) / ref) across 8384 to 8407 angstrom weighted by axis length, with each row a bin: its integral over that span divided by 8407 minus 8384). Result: 0.20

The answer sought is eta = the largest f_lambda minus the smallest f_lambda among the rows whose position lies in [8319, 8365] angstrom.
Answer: 0.5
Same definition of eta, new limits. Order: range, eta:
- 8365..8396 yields 0.4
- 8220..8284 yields 6.0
